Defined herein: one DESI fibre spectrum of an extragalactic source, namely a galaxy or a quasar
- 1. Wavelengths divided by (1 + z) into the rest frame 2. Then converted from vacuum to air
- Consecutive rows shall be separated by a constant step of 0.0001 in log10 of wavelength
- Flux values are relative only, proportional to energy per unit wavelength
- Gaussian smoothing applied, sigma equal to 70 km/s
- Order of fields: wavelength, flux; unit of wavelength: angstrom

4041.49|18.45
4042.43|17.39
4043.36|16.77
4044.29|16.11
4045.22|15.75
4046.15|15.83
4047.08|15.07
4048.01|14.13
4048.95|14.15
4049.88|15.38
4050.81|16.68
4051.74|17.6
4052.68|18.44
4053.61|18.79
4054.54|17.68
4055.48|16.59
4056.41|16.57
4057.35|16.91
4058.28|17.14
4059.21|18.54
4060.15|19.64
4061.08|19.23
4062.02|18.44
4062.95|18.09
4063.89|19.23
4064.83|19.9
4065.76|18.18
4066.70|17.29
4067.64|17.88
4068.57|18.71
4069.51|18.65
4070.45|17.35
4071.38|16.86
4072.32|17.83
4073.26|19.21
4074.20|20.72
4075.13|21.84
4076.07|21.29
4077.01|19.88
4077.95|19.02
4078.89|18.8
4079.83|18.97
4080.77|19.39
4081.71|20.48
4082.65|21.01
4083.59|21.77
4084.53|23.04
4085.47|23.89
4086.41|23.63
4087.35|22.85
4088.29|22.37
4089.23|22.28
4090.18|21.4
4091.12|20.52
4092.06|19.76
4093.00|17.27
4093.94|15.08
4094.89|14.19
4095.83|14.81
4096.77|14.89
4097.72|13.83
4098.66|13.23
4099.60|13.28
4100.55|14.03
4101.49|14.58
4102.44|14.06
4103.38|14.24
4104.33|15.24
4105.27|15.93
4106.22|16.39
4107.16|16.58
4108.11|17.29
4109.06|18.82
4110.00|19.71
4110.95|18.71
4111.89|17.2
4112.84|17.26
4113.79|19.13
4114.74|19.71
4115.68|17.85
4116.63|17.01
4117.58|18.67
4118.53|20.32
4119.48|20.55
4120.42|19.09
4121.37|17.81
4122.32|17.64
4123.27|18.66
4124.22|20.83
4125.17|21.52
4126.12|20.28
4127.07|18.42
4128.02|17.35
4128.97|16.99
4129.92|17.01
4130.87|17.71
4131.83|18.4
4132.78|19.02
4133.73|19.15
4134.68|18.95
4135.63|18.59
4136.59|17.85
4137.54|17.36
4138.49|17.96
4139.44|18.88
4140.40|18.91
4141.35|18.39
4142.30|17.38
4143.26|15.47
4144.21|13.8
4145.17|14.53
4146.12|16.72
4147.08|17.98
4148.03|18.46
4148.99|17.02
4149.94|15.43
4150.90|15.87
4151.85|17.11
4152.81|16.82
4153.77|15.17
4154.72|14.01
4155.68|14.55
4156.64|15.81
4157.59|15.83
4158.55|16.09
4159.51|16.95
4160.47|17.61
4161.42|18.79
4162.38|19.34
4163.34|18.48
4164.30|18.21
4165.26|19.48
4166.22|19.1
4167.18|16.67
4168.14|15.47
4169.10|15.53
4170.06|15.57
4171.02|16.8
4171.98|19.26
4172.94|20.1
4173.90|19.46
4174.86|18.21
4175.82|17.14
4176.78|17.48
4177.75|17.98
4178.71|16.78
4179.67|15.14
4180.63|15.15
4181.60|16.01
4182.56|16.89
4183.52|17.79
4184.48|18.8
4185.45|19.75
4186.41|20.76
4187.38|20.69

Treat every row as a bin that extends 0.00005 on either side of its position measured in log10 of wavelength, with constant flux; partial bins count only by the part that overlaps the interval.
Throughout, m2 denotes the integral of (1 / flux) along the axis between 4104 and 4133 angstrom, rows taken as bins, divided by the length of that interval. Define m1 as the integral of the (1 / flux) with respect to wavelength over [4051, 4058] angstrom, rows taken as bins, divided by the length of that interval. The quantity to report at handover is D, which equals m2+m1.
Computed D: 0.112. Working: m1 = 0.057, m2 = 0.055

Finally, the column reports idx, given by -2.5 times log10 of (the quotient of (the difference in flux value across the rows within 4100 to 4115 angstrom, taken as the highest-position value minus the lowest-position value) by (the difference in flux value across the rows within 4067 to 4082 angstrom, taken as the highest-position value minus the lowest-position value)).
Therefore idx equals -0.8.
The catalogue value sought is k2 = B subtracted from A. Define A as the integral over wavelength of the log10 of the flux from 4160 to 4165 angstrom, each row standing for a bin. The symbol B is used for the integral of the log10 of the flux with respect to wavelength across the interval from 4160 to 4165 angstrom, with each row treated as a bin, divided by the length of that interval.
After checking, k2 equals 5.1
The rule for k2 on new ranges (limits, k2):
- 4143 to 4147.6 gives 4.3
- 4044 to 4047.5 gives 3.0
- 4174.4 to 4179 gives 4.5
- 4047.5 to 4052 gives 4.2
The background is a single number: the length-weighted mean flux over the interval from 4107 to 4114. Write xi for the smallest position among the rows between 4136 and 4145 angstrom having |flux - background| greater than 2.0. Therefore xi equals 4143.26 angstrom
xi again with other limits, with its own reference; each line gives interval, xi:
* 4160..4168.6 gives 4168.14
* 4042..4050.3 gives 4045.22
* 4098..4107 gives 4098.66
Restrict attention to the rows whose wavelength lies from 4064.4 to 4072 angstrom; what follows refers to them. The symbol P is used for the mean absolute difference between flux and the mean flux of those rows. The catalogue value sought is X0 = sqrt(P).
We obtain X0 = 0.87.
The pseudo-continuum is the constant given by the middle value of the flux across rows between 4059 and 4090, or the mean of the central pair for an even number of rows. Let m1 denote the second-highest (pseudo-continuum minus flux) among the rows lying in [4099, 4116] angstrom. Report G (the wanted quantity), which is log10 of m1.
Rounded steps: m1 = 5.2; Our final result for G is 0.7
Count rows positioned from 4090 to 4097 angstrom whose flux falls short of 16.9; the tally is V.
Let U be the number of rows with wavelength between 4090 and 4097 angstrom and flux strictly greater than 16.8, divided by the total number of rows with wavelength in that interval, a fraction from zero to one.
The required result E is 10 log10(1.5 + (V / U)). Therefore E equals 9.8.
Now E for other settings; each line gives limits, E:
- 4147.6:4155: 10.6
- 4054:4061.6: 6.2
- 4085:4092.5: 1.8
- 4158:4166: 4.2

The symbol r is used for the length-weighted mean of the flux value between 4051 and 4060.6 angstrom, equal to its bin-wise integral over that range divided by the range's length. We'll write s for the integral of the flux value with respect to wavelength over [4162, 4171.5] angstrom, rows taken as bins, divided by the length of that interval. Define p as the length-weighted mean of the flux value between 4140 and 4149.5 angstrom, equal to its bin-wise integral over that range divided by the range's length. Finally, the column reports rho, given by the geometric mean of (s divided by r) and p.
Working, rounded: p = 16.9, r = 17.8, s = 17.4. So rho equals 4.07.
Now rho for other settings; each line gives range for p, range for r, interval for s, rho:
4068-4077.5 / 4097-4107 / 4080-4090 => 5.39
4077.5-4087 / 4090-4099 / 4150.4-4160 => 4.50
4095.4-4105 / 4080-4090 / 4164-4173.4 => 3.38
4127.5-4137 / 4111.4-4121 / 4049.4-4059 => 4.08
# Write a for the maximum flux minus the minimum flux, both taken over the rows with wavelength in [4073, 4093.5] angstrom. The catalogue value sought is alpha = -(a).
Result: -6.6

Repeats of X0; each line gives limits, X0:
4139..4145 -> 1.29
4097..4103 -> 0.62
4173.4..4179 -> 0.84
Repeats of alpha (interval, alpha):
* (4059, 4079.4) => -5.0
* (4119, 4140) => -4.5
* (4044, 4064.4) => -5.5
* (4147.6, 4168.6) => -5.5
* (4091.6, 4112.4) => -6.5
